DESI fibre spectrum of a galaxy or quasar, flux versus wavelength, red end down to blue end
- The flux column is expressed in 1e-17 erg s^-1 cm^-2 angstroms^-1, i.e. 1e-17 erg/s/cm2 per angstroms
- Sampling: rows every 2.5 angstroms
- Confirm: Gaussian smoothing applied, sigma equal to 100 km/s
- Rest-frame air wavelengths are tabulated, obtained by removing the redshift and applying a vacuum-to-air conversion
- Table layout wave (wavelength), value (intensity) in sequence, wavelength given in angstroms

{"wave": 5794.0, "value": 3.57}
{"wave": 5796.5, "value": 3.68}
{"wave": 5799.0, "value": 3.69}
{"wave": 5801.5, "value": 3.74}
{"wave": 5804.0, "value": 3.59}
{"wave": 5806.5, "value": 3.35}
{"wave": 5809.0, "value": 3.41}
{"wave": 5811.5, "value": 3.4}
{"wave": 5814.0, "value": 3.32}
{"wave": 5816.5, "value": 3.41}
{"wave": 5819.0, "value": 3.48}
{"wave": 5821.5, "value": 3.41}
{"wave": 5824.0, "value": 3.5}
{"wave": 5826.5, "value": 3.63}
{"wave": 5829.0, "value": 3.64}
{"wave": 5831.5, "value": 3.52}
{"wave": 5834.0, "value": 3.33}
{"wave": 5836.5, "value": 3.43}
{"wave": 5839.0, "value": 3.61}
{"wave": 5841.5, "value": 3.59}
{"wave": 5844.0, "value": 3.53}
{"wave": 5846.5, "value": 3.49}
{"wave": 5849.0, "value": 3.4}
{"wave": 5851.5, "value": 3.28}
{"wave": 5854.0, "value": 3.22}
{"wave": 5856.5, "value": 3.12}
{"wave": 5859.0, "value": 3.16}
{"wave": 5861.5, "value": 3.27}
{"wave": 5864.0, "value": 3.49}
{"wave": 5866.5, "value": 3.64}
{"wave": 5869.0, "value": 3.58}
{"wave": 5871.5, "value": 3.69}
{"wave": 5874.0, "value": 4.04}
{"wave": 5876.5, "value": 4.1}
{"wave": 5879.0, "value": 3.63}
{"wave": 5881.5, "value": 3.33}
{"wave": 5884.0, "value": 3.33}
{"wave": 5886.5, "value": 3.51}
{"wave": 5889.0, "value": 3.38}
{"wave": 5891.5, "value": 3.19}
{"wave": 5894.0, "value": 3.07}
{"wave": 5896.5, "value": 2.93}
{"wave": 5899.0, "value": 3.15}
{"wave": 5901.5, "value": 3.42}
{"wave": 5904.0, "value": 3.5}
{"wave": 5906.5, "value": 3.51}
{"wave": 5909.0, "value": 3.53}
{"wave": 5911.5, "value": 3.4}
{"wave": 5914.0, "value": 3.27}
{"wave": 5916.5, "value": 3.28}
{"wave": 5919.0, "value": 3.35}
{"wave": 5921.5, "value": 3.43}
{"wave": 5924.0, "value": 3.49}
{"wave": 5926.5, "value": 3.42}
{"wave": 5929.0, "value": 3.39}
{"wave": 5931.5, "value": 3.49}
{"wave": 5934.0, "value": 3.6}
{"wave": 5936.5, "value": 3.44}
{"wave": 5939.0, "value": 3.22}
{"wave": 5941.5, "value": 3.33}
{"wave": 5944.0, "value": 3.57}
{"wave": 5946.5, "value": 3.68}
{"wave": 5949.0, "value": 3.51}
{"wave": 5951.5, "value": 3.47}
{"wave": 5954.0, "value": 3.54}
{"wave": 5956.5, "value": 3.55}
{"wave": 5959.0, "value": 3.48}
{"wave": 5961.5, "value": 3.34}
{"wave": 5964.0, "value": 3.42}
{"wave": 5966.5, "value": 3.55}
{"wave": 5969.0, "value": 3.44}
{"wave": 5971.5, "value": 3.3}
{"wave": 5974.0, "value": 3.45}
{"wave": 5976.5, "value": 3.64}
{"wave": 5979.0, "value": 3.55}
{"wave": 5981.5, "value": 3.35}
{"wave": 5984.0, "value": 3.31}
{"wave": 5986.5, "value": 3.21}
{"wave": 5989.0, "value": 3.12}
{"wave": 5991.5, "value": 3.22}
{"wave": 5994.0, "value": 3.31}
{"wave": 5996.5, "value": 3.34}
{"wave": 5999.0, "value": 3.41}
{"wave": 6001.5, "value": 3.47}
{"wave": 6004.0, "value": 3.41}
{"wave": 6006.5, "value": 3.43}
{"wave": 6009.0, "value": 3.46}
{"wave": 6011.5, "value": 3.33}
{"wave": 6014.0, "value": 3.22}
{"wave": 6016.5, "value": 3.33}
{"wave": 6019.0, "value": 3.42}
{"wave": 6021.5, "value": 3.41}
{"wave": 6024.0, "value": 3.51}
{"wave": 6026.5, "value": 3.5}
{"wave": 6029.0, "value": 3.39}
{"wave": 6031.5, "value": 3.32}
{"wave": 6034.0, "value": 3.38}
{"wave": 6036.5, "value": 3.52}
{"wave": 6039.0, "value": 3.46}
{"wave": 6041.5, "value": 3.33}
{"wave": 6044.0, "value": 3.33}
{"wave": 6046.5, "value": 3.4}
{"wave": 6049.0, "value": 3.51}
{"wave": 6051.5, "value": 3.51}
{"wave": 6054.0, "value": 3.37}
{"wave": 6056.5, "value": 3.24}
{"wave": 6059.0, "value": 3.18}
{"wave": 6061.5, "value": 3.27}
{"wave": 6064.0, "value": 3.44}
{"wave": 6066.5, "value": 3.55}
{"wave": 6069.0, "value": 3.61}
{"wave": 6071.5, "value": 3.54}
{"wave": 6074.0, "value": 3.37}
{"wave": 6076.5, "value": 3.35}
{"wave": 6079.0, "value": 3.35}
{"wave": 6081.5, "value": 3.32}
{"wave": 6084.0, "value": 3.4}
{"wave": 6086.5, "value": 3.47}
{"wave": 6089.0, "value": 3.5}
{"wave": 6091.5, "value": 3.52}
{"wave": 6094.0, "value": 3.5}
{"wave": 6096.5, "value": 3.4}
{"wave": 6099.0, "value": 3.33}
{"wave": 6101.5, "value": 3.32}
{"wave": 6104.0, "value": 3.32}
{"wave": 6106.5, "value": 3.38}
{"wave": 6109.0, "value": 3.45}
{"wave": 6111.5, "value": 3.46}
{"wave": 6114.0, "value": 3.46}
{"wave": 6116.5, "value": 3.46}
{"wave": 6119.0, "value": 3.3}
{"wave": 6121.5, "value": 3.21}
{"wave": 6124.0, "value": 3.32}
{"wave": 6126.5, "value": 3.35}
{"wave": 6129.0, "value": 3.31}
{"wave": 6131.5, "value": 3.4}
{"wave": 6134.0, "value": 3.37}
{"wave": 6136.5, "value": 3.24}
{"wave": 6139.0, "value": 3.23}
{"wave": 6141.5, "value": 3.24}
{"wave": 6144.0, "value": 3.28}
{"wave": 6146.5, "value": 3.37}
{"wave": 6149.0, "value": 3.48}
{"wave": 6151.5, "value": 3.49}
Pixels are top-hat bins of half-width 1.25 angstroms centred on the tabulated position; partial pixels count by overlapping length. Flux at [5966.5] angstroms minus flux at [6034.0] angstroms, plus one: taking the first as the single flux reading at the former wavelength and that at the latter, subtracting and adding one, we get 1.17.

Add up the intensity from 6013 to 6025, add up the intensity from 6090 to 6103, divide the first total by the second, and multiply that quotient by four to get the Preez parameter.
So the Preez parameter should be 3.96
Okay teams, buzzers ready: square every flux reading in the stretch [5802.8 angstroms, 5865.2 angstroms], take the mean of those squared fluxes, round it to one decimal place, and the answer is 11.7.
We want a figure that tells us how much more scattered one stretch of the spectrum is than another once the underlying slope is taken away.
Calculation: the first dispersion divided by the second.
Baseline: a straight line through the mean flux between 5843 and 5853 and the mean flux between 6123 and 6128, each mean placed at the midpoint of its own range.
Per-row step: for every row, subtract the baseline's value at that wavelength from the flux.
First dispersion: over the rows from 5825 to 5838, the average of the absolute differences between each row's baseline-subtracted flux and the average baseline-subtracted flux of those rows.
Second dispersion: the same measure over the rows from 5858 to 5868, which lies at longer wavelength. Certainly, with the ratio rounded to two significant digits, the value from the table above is 0.59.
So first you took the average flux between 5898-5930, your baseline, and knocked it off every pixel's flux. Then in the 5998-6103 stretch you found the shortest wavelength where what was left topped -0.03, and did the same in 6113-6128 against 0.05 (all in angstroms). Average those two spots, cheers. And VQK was 6056.5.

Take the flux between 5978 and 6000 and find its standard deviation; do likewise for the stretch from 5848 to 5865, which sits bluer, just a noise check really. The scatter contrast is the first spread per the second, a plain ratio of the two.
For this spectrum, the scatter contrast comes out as 1.0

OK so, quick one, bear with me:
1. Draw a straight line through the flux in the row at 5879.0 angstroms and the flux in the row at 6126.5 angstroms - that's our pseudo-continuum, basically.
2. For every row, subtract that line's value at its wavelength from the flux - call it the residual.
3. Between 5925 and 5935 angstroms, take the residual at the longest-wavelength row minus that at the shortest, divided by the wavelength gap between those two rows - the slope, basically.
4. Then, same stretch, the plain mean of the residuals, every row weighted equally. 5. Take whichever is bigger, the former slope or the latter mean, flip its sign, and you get -0.025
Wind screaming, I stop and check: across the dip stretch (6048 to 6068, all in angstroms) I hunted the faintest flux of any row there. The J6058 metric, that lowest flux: 3.18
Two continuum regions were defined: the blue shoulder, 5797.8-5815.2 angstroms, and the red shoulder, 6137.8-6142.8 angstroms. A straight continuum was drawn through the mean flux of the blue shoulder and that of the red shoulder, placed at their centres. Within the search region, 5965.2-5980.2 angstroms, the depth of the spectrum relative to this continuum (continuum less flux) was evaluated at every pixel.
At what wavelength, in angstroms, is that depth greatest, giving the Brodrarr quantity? 5971.5 angstroms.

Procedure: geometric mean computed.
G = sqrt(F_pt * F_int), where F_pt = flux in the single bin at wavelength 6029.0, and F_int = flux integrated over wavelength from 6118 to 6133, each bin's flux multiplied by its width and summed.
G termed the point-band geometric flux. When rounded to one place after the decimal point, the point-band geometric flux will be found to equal 13.0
